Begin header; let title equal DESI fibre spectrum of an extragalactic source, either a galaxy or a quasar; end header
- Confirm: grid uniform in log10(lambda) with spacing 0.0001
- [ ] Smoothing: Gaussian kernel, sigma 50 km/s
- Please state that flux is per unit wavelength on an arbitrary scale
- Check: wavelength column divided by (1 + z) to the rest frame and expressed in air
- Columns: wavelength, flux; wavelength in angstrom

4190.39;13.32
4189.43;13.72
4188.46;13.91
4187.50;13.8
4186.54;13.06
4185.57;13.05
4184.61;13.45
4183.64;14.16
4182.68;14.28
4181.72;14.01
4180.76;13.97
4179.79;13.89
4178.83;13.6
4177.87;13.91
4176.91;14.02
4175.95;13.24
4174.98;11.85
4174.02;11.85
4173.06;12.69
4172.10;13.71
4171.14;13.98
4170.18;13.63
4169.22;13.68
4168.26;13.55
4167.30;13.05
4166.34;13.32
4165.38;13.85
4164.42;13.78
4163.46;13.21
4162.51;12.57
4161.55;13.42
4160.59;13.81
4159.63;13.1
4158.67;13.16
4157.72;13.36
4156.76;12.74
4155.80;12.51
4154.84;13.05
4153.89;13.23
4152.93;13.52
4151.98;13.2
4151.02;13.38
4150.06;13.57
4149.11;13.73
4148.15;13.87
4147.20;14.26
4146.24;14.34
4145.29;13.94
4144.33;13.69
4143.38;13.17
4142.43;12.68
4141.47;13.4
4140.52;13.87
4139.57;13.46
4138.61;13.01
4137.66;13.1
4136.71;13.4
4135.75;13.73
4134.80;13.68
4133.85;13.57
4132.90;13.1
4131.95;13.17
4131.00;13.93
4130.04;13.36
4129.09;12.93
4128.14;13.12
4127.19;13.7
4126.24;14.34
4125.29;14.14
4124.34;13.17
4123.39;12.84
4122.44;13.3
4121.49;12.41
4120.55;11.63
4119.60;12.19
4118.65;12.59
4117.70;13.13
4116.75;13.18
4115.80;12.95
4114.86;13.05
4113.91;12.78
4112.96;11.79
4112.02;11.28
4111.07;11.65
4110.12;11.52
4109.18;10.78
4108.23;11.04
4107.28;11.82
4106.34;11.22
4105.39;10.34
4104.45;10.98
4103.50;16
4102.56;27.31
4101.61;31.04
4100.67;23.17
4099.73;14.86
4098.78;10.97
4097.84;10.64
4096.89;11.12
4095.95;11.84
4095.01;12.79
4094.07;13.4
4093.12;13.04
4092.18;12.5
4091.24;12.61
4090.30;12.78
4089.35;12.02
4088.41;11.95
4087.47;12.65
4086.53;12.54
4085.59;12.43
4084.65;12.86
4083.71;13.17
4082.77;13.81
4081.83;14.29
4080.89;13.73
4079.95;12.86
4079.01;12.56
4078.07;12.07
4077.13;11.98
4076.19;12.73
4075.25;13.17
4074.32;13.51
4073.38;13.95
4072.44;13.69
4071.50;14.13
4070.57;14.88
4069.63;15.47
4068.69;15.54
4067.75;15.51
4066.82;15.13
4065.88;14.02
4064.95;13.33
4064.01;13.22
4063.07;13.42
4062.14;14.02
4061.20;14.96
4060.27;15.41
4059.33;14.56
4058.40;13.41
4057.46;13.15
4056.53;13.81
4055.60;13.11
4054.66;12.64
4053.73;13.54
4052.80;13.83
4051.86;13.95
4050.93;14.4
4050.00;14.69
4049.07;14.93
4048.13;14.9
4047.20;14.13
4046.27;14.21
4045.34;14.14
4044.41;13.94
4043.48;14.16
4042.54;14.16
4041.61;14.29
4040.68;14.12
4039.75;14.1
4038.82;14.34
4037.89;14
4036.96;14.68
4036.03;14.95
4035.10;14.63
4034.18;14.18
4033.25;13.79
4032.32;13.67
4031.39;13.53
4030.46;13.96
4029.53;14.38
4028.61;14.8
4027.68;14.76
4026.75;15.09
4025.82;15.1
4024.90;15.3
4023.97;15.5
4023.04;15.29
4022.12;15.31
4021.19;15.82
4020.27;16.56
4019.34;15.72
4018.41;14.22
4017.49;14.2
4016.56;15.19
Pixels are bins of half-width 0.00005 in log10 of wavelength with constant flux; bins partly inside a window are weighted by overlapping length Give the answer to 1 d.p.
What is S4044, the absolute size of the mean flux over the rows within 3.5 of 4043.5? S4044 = 14.1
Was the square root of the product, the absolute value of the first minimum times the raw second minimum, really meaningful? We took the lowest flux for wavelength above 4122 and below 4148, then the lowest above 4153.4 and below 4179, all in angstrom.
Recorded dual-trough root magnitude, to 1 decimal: 12.3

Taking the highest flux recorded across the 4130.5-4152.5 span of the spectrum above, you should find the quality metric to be 14.34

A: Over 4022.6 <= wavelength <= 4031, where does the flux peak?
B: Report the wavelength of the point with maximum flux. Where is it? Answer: 4023.97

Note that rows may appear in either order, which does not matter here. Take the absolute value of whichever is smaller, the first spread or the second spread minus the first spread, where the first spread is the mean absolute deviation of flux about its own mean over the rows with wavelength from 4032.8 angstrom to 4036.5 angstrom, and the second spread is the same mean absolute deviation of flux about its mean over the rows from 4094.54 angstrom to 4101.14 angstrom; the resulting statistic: 0.40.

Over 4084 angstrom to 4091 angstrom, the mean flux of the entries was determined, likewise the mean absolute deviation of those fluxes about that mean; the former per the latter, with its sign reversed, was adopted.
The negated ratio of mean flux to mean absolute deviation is -44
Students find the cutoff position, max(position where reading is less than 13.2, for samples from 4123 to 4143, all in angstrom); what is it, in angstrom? 4142.43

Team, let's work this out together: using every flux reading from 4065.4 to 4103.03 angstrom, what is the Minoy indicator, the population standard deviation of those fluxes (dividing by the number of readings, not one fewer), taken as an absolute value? 4.0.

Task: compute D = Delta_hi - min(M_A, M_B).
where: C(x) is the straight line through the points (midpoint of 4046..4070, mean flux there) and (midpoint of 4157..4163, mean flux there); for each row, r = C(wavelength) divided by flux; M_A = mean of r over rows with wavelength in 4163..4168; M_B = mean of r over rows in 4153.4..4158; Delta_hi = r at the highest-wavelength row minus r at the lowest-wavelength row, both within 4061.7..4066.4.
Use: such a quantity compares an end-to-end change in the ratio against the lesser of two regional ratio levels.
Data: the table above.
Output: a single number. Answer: -0.98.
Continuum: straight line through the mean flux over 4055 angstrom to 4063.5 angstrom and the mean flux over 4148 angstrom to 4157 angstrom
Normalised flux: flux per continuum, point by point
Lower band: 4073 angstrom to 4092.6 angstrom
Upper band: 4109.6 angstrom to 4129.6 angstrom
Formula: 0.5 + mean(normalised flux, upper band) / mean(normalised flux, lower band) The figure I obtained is 1.51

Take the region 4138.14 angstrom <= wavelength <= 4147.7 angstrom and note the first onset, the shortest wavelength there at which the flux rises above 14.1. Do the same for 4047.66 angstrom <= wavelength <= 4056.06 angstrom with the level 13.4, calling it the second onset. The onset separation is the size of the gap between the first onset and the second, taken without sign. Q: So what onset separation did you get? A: 98.1 angstrom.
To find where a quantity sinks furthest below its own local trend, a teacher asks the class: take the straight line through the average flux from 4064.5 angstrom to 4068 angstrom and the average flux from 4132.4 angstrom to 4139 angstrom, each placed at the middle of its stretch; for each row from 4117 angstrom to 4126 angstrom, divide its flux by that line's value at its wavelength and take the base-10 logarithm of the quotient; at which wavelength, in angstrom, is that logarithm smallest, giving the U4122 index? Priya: 4120.55 angstrom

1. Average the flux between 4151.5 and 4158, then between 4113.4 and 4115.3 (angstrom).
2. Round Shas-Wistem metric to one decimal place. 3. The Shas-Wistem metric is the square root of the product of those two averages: 13.0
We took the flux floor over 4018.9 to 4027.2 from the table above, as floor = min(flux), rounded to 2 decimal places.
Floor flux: 15.09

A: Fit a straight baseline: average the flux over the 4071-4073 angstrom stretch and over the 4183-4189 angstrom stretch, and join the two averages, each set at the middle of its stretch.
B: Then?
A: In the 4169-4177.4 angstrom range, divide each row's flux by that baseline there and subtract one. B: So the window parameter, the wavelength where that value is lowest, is 4174.02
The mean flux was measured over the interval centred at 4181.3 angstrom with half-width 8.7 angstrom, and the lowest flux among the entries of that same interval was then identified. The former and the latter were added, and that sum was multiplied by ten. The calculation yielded 253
